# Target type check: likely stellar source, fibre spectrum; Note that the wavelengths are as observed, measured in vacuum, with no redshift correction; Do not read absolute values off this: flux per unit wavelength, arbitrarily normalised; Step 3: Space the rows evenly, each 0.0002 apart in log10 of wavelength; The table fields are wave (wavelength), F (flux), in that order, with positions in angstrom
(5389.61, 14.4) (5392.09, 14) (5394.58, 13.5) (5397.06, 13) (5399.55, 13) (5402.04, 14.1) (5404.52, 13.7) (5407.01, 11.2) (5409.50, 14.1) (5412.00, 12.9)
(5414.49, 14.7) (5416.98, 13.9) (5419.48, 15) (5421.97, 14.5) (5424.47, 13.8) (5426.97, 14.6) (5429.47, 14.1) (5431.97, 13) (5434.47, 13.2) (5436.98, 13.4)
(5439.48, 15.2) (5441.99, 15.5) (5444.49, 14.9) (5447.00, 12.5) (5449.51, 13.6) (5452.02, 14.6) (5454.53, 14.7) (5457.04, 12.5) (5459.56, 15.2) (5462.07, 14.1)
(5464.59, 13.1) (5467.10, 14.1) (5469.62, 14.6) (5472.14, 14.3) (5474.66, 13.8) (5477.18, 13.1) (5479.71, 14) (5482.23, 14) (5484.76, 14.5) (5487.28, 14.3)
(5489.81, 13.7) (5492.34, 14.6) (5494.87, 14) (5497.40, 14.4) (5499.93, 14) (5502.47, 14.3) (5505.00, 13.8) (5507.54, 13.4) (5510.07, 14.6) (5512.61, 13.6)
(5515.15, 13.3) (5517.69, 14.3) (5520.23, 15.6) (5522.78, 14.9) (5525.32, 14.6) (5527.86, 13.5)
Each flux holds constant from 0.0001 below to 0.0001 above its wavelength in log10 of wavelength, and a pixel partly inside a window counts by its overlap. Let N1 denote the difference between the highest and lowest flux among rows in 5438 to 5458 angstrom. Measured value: 3.0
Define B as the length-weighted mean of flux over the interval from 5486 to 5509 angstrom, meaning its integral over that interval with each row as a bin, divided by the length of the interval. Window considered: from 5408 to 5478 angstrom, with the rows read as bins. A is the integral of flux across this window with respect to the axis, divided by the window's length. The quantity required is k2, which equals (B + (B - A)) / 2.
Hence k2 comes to 7.05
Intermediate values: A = 14.0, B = 14.06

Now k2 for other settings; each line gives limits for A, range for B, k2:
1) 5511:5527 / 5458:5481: 6.83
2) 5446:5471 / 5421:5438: 6.83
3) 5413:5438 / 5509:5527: 7.39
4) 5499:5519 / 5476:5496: 7.07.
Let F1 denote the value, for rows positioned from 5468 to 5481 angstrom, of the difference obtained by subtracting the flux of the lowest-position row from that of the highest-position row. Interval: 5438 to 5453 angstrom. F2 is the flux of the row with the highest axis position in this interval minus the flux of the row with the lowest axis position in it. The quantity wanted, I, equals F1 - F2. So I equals 0.0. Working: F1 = -0.6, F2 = -0.6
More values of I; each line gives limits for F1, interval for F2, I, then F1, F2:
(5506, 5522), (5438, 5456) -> 2.7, 2.2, -0.5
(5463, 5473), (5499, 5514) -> 1.6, 1.2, -0.4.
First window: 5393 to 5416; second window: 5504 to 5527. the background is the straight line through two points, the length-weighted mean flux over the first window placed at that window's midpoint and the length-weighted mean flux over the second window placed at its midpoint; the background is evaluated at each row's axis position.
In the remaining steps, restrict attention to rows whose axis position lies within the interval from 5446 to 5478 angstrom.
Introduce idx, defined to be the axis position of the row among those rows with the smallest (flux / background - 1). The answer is 5457.04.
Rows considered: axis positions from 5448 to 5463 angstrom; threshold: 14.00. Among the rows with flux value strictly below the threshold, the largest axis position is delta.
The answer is 5457.04 angstrom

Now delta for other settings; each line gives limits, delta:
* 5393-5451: 5449.51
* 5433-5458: 5457.04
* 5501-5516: 5515.15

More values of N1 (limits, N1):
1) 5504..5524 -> 2.3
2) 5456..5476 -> 2.7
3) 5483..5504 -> 0.9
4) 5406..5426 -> 3.8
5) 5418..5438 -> 2.0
